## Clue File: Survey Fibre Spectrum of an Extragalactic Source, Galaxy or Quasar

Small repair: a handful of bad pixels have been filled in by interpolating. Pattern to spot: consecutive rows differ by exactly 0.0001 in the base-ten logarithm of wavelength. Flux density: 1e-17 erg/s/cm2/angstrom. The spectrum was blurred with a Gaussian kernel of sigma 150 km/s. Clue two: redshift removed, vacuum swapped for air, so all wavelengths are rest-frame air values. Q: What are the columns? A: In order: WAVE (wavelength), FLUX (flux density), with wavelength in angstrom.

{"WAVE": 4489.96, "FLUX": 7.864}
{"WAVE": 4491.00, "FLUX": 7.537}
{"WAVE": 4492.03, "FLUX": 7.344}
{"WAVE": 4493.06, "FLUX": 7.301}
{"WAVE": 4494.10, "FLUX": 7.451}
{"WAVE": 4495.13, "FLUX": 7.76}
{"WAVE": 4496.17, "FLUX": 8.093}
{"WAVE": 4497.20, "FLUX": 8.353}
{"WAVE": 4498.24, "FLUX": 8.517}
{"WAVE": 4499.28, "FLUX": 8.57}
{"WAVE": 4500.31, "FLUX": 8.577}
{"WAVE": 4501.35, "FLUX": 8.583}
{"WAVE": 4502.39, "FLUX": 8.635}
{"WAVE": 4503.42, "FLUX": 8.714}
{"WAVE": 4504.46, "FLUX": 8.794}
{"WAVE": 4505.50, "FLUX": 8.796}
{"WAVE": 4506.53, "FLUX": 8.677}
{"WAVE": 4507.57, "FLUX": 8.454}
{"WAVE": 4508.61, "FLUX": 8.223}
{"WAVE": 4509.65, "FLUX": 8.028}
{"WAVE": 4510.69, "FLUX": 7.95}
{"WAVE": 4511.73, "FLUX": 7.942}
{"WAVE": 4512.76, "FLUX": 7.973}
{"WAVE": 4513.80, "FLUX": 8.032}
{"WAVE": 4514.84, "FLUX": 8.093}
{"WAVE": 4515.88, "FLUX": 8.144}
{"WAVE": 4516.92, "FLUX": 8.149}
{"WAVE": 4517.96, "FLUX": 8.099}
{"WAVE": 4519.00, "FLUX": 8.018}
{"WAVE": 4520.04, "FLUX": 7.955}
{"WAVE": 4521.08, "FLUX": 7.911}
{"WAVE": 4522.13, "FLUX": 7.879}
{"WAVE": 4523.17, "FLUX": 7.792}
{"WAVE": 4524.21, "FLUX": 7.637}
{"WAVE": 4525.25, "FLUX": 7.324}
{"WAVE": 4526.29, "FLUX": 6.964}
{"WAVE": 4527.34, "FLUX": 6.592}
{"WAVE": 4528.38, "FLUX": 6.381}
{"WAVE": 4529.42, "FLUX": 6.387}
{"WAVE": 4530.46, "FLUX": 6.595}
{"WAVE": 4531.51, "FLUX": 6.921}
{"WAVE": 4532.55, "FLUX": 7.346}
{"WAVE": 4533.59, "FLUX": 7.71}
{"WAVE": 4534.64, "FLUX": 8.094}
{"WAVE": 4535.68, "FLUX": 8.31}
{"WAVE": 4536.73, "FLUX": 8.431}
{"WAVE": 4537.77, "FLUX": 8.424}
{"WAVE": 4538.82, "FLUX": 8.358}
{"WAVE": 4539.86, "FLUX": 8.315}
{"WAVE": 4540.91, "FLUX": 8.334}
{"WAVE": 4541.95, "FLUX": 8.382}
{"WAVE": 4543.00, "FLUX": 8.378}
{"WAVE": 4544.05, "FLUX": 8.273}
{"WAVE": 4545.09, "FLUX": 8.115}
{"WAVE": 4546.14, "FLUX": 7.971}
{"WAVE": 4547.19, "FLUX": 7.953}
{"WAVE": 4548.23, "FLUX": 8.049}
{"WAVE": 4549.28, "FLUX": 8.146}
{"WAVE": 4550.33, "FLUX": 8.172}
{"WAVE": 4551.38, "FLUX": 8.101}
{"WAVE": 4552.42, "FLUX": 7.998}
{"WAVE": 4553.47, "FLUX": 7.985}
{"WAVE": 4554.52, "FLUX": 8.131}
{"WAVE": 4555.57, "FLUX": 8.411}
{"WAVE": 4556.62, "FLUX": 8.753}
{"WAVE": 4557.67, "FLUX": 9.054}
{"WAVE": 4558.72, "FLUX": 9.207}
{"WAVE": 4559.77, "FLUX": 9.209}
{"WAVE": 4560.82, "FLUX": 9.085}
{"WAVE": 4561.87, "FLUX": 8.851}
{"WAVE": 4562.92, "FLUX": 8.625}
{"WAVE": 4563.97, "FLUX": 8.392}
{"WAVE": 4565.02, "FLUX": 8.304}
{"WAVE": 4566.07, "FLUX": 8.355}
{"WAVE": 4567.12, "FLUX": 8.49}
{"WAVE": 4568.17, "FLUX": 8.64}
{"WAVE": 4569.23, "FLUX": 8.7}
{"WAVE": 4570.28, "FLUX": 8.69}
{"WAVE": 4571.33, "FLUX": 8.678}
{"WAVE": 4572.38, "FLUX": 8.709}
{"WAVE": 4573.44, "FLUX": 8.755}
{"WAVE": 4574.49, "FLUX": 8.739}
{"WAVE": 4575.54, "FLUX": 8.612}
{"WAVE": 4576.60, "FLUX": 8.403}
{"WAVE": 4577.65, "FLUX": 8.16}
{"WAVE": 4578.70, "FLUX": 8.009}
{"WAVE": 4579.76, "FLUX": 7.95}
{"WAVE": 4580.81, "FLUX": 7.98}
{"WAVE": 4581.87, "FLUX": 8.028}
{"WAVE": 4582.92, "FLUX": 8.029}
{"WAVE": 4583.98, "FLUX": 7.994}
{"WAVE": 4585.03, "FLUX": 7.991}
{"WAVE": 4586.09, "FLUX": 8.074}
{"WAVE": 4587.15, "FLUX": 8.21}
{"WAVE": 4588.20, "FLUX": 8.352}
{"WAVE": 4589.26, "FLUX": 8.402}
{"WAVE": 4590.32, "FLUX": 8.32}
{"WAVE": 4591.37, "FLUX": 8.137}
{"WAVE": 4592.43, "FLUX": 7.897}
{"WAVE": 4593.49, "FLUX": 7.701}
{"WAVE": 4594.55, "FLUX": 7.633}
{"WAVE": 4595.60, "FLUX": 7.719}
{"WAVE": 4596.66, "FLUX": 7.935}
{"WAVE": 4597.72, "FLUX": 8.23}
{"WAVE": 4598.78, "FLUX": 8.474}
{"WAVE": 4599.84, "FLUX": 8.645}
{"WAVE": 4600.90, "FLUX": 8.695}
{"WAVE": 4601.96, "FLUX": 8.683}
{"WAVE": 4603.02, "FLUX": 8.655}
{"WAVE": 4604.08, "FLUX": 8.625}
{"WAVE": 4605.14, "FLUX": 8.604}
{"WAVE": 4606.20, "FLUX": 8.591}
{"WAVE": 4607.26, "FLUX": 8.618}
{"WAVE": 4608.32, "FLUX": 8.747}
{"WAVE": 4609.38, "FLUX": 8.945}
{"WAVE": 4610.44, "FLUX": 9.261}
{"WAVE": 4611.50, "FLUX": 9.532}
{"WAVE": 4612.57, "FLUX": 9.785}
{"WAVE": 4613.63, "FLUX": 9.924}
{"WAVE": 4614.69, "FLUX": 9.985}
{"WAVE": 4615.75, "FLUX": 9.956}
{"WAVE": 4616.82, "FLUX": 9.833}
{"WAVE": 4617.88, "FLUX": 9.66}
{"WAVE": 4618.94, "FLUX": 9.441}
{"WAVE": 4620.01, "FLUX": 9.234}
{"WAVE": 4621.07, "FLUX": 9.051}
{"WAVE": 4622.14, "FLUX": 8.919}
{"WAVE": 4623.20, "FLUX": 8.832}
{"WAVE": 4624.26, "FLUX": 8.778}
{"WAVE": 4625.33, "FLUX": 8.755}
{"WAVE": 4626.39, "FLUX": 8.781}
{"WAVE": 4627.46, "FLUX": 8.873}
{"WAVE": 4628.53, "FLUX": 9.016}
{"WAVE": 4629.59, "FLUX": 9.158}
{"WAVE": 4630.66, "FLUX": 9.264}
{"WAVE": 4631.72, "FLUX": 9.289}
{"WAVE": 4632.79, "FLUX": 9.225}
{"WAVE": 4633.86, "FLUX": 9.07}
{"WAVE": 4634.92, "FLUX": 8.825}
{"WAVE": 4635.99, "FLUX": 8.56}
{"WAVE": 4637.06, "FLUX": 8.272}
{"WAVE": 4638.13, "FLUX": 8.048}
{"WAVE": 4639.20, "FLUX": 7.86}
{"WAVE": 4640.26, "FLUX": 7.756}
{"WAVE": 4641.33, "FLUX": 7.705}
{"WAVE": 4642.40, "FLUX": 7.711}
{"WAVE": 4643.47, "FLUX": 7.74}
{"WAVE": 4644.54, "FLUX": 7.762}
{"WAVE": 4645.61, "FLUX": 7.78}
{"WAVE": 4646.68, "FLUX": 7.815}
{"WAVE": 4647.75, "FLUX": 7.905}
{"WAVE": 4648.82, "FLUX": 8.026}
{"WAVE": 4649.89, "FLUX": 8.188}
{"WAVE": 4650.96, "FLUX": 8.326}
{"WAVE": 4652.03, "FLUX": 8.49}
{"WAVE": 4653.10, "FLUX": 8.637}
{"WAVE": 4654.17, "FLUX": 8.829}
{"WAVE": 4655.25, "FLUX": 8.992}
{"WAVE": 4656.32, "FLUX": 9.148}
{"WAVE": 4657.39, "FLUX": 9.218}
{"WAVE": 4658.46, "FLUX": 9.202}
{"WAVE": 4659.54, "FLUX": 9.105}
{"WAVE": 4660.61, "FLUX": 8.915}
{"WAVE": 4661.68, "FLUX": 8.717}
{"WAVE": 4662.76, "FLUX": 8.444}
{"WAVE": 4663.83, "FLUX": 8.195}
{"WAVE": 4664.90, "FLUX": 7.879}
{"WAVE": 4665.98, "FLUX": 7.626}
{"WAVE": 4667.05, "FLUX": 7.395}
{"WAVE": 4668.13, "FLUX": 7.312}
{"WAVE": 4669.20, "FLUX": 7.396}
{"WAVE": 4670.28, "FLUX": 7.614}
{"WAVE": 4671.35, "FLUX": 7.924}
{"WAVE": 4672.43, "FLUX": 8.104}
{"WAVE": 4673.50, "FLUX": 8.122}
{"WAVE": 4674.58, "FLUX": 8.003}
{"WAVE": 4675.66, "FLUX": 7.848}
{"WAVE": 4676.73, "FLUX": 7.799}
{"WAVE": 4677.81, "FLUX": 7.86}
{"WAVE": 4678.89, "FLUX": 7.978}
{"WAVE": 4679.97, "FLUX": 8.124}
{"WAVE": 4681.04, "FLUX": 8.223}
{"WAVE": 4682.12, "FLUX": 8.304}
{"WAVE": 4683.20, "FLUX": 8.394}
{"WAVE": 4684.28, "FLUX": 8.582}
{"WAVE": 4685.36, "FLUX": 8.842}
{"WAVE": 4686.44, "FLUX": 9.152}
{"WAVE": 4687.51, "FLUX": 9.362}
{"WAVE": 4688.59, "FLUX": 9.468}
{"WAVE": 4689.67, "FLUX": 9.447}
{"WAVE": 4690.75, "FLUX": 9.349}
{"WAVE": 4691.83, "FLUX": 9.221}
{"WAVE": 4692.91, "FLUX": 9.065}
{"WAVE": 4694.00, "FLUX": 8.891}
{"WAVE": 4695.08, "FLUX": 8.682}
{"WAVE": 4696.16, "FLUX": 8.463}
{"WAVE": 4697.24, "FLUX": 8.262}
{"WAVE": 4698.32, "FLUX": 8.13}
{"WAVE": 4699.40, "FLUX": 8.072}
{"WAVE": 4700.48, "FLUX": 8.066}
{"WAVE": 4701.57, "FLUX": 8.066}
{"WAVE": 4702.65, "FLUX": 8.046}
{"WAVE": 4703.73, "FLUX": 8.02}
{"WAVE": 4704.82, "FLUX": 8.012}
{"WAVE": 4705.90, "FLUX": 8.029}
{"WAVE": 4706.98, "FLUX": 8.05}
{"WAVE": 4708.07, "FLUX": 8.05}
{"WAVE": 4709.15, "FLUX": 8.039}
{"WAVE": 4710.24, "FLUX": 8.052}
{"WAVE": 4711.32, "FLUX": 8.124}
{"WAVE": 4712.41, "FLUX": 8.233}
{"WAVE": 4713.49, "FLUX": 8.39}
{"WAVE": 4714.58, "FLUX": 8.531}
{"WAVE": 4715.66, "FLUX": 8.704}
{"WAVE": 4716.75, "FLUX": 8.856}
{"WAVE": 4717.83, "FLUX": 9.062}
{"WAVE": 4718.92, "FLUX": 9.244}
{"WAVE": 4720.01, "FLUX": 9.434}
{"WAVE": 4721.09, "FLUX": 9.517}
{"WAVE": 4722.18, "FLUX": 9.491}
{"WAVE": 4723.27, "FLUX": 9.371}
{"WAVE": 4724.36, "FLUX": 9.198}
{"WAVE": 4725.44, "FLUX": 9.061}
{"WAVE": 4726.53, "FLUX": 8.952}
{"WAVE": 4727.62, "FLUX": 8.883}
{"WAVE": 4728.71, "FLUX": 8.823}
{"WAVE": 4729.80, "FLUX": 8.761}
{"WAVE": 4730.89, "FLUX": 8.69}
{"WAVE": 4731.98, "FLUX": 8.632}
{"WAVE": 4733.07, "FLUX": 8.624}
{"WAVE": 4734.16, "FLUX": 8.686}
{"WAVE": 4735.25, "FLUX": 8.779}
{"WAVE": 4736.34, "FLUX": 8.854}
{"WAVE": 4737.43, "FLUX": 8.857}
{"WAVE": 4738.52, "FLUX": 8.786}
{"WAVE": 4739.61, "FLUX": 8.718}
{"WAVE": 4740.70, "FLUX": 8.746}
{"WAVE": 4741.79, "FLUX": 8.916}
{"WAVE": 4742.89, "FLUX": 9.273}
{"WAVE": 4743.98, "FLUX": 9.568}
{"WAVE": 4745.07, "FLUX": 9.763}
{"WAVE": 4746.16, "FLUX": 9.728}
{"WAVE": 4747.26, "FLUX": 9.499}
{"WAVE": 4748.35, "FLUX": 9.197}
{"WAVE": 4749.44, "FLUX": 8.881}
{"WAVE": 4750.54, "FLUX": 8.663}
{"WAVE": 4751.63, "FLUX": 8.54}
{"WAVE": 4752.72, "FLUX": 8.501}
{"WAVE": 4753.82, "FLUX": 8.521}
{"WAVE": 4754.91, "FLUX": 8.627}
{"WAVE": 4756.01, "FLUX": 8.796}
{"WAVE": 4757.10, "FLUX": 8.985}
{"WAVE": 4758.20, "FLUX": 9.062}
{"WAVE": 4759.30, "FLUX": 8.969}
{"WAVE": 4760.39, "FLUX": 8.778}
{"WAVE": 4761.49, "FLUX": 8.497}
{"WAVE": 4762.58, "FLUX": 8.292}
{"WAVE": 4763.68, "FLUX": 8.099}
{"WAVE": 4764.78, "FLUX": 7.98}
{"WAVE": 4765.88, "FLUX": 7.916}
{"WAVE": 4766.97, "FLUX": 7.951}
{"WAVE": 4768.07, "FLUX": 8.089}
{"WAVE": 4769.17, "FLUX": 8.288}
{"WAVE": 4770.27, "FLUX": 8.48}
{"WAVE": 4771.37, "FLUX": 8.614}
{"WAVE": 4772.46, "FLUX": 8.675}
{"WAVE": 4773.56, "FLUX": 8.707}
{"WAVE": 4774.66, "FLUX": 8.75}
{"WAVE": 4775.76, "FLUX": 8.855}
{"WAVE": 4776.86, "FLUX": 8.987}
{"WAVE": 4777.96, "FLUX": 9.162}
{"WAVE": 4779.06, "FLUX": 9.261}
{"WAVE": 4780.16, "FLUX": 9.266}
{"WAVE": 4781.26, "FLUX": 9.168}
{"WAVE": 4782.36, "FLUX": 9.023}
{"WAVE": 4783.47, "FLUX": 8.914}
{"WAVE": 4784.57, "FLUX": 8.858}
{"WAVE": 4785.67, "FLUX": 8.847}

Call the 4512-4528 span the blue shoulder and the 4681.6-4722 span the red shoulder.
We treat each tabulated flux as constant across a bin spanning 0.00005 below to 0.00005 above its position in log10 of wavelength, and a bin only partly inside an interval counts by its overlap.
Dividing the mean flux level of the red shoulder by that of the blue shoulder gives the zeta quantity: 1.11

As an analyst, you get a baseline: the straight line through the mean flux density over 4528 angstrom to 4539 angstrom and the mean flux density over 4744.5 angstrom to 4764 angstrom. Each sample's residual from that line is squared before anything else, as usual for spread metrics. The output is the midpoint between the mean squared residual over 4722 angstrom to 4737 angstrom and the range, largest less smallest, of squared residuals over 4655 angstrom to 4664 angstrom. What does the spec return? 0.5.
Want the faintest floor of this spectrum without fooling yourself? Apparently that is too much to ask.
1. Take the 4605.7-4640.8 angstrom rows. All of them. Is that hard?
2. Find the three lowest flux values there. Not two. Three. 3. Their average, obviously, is 7.9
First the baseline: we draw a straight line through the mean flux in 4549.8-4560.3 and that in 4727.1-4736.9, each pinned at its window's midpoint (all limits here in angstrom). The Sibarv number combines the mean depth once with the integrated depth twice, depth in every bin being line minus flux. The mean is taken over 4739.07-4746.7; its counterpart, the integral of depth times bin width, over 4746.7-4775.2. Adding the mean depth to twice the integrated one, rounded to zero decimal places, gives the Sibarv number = 11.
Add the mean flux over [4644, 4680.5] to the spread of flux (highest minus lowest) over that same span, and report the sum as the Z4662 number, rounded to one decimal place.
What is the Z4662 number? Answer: 10.1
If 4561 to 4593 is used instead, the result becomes 9.3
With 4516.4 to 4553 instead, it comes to 9.9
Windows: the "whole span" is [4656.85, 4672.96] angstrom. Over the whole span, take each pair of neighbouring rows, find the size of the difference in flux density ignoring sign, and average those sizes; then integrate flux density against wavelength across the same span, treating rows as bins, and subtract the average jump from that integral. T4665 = 132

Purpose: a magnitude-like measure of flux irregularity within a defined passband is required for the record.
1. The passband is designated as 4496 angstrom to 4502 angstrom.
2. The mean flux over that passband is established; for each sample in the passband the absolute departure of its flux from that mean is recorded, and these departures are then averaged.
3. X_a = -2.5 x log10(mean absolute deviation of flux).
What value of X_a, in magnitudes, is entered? 2.1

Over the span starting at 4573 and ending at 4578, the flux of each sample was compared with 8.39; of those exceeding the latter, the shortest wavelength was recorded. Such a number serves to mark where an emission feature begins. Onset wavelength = 4573.44 angstrom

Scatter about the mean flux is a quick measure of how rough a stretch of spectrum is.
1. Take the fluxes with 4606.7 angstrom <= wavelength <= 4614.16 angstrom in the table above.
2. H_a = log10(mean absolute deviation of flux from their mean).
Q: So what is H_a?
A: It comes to -0.38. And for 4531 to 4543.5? -0.42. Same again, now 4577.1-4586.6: -1.36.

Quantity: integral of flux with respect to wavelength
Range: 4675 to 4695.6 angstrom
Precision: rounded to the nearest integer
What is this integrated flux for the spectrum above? 178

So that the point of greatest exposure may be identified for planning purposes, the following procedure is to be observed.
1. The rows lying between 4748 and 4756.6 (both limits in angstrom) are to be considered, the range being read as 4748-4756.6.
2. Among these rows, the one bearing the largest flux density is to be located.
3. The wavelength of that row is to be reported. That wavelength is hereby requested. 4748.35 angstrom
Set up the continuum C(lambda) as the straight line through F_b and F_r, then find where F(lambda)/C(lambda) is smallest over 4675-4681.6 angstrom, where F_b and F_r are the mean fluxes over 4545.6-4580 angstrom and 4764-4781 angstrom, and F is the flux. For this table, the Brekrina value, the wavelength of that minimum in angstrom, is 4676.73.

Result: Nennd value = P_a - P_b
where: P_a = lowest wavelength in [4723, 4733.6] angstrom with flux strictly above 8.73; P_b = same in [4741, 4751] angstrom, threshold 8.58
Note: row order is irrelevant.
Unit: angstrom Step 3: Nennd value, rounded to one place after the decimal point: -18.5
